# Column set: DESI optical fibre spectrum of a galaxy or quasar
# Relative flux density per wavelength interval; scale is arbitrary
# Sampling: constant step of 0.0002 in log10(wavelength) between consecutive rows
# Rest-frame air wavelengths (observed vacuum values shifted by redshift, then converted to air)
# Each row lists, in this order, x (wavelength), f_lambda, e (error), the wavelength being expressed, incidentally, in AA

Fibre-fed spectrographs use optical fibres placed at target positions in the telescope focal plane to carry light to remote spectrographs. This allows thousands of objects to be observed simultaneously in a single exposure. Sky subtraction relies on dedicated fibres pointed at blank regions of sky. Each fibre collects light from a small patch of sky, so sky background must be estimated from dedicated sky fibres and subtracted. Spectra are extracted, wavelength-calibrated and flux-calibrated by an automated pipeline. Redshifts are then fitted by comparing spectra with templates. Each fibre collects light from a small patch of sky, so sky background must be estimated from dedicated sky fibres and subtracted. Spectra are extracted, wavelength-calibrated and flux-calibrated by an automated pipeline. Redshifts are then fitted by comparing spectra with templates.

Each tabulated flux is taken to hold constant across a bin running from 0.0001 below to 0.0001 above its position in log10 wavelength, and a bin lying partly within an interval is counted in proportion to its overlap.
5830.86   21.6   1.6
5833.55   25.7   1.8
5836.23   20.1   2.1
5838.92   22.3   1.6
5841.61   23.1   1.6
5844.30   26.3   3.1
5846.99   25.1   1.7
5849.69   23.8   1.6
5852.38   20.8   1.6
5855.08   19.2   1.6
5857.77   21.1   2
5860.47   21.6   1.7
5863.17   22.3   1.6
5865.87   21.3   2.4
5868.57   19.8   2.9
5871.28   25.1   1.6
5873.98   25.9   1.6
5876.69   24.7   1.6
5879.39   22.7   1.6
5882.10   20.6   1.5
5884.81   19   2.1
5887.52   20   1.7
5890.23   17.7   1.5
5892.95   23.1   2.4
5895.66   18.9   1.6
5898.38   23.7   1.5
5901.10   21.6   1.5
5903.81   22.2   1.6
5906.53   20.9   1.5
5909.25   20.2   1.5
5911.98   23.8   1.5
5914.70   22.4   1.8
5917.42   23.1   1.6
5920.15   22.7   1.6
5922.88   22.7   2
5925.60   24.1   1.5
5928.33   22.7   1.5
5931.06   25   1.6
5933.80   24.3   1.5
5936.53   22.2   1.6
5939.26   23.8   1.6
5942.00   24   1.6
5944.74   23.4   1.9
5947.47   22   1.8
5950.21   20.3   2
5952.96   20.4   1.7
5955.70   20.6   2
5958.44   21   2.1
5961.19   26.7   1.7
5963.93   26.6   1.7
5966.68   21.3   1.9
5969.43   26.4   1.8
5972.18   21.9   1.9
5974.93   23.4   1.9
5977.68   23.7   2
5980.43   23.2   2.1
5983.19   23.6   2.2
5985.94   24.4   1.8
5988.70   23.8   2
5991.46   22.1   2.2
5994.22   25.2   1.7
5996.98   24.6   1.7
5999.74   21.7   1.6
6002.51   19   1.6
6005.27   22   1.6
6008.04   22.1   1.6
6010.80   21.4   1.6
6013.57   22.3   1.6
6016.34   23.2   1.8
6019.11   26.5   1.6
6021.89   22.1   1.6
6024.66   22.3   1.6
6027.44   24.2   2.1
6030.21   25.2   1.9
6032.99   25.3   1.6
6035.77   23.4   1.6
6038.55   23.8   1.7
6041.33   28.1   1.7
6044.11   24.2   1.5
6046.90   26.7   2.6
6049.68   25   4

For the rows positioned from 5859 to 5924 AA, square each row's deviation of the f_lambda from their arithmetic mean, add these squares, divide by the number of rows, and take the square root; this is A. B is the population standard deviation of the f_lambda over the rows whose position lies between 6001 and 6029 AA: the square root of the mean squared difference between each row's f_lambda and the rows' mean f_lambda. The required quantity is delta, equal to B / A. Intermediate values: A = 1.99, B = 1.83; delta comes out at 0.92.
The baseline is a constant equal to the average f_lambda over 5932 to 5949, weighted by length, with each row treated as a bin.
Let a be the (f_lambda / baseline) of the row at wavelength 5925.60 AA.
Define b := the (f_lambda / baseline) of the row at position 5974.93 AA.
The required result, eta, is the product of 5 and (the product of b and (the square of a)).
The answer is 5.37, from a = 1.03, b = 1.00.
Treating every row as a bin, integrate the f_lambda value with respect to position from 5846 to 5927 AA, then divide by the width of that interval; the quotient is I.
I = 22.0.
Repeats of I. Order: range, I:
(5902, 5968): 22.8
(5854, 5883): 22.3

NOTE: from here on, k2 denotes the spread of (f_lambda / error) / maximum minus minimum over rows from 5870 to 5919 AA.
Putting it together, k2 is 7.1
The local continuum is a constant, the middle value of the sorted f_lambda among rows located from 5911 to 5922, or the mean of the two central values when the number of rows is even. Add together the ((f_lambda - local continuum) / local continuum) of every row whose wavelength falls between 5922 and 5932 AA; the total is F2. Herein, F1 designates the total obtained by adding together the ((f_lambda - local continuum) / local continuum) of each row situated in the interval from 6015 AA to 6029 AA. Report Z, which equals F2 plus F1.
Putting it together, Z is 0.3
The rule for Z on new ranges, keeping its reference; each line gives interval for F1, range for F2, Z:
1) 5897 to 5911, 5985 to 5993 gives -0.2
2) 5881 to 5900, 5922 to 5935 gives -0.6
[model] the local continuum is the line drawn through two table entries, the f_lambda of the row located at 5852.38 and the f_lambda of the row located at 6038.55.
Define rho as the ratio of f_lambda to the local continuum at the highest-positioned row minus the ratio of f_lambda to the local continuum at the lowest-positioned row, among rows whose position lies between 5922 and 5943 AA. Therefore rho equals 0.04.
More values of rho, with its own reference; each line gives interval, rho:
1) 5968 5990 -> -0.13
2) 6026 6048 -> 0.09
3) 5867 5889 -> 0.00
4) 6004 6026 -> 0.00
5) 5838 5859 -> -0.07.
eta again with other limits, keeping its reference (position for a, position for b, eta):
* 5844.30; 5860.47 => 5.91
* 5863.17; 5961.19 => 5.25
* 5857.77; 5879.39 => 4.00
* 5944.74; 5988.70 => 5.15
